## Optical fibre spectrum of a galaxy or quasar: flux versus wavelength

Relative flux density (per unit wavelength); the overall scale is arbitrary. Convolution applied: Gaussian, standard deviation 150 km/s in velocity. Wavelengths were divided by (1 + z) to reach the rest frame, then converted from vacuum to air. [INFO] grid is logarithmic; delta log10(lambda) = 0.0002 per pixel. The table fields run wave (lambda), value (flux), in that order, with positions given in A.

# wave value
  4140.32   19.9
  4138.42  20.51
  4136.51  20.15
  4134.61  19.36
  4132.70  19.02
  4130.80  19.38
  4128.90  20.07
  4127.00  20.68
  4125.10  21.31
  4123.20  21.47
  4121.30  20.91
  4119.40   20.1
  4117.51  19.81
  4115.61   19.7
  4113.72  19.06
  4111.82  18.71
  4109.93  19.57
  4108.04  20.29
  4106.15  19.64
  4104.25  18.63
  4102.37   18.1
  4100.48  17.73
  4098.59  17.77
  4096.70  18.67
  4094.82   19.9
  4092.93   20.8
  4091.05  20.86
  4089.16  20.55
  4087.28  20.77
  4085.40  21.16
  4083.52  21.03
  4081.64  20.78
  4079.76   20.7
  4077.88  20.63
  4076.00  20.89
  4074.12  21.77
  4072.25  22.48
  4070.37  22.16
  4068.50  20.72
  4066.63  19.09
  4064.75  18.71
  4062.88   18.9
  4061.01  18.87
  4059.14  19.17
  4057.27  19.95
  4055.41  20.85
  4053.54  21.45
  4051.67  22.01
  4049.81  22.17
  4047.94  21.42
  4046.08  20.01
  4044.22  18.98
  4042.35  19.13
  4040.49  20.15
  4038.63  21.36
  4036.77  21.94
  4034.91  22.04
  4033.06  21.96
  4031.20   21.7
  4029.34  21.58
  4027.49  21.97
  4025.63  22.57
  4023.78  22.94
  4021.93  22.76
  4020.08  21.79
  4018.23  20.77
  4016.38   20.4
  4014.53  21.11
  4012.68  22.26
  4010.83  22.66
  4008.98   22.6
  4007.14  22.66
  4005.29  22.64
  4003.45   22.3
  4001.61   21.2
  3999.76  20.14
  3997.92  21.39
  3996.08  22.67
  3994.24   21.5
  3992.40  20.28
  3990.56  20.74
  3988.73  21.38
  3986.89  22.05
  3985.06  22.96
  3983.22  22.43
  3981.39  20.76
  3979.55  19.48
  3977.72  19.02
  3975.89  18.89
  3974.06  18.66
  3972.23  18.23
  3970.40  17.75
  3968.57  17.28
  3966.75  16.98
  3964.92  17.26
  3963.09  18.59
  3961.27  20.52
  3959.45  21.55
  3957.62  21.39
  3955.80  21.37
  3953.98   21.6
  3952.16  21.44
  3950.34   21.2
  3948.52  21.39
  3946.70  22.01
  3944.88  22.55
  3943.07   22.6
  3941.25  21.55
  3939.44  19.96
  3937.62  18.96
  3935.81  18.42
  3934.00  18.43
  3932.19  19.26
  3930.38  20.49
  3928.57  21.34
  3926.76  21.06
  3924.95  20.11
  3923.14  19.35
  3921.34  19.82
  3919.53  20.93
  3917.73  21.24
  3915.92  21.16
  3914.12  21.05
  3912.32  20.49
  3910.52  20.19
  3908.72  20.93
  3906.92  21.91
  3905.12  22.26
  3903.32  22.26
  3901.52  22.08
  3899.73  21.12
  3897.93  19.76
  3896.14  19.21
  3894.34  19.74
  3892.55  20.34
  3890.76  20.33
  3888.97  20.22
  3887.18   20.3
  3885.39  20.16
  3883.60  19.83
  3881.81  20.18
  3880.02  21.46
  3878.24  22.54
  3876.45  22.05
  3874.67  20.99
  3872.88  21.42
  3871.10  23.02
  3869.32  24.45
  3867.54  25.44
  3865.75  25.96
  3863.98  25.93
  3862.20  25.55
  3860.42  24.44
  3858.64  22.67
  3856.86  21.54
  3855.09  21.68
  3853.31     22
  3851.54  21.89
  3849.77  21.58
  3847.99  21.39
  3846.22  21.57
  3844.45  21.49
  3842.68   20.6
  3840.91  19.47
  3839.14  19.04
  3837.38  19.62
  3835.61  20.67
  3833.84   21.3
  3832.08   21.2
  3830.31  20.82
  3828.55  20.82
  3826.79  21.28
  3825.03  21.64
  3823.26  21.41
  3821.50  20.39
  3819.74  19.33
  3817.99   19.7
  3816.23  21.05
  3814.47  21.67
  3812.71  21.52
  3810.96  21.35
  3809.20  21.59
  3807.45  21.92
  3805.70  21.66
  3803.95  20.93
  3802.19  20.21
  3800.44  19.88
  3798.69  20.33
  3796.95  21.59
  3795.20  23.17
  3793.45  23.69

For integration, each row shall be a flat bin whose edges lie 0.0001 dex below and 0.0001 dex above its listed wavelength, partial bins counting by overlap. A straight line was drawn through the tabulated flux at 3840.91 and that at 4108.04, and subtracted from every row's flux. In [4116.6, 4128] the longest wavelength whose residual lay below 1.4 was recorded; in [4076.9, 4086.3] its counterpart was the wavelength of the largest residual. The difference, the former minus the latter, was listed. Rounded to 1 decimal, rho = 41.6 A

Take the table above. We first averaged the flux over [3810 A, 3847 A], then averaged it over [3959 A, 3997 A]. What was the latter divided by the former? 0.96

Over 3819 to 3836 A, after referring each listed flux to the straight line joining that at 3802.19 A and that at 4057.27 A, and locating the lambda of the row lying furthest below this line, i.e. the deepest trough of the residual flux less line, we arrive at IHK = 3819.74 A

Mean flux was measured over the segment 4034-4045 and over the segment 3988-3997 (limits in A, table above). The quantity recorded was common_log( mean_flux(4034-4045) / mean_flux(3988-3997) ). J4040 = -0.015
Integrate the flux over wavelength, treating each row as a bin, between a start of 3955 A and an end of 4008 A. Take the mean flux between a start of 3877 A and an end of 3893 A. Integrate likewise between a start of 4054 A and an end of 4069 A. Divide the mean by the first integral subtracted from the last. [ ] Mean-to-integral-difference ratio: -0.03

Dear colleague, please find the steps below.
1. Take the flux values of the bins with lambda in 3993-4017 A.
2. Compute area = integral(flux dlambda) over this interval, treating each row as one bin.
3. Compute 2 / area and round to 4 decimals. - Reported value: 0.0038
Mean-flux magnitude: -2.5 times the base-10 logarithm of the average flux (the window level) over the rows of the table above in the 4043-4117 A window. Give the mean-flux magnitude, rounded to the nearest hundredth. -3.26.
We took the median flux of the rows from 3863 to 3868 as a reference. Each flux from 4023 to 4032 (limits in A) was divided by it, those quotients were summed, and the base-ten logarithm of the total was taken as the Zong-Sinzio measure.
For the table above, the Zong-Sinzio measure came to 0.631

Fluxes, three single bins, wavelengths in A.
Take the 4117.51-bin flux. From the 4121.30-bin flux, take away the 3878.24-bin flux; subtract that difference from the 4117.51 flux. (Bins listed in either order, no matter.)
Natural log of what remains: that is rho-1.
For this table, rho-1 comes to 3.07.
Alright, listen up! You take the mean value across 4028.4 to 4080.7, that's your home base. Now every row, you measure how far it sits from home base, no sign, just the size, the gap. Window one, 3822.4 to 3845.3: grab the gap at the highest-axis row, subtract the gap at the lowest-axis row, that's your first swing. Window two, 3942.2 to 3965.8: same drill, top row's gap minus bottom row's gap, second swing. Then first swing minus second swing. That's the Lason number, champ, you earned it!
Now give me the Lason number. -1.5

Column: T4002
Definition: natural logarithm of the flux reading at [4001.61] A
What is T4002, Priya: 3.05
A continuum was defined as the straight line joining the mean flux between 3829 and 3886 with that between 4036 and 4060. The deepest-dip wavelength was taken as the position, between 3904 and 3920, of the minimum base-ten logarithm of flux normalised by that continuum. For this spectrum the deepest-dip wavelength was 3910.52 A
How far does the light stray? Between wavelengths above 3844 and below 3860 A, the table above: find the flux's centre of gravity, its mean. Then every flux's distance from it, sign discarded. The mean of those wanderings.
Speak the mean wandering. 0.29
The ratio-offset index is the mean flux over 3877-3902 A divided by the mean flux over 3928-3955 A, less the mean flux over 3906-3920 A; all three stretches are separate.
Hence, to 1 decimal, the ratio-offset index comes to -20.0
